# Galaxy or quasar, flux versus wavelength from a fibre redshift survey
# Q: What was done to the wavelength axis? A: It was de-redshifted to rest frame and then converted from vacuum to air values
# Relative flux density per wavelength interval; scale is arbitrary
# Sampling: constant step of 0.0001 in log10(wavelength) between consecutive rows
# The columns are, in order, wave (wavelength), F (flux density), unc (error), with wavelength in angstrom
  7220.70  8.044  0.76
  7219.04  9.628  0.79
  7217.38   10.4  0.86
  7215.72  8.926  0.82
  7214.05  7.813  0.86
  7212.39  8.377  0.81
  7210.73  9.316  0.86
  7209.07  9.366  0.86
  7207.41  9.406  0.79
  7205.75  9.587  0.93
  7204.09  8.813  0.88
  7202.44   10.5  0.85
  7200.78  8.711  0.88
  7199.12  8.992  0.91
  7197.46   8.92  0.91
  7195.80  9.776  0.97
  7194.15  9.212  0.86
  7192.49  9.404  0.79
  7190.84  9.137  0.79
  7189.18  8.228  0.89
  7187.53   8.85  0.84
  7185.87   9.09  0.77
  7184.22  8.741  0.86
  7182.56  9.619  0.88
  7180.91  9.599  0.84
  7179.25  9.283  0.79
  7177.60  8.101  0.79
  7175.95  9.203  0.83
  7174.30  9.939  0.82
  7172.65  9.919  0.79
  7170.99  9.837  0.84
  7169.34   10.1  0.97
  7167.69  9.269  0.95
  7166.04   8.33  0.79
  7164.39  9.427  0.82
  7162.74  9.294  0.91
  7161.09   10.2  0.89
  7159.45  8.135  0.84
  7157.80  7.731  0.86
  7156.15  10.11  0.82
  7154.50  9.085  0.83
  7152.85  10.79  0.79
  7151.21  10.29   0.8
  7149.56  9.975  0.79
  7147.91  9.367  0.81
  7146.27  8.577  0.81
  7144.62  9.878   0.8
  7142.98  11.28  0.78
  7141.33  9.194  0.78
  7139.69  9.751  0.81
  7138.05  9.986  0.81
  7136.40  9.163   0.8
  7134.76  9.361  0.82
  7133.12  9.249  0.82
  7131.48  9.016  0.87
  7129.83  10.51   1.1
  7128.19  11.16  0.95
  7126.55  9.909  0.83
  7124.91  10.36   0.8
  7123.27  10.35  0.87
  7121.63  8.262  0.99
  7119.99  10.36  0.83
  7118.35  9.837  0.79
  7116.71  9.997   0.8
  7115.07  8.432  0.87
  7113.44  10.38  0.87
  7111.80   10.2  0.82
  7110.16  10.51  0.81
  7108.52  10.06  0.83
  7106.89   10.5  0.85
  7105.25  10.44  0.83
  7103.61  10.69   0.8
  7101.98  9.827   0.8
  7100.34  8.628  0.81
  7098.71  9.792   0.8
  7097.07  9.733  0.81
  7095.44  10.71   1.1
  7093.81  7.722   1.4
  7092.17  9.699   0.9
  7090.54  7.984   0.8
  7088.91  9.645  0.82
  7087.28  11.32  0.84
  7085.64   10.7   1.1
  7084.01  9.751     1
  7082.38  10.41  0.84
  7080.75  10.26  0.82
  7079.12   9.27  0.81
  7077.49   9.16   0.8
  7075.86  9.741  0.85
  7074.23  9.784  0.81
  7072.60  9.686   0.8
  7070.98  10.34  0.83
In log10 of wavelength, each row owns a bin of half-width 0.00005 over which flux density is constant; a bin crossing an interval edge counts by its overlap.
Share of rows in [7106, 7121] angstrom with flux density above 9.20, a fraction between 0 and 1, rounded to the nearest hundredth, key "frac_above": 0.89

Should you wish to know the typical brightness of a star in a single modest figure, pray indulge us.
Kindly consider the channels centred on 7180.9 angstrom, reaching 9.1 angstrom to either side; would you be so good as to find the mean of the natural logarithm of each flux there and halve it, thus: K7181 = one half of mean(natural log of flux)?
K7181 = 1.11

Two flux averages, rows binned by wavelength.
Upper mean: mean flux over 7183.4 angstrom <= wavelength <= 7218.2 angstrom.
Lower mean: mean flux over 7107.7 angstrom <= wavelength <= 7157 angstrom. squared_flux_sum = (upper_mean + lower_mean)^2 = 360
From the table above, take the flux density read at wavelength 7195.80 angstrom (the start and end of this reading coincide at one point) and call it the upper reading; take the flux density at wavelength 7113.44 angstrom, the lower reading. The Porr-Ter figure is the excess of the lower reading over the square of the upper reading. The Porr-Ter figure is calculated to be -85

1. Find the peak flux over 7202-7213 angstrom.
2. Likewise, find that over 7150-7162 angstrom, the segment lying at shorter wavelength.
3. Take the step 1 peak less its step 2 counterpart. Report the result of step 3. -0.3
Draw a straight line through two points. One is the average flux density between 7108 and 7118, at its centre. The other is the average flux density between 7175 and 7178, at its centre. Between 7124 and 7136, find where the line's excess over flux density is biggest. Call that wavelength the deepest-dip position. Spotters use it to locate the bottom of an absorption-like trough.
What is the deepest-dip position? 7131.48 angstrom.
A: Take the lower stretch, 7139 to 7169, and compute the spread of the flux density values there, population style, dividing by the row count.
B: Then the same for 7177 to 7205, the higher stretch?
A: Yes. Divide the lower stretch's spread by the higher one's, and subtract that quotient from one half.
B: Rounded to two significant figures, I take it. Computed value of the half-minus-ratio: -1.1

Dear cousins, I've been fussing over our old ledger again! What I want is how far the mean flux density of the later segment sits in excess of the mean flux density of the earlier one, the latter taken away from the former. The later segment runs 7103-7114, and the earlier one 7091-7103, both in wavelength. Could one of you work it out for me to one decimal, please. 1.0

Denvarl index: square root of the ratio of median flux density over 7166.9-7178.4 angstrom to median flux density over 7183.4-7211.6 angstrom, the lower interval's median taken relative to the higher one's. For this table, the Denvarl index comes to 1.04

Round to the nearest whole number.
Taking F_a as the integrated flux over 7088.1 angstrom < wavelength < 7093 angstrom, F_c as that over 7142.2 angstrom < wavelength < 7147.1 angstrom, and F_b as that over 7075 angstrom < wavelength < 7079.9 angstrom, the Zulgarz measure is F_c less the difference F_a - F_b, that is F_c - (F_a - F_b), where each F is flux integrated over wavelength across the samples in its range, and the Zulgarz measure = 50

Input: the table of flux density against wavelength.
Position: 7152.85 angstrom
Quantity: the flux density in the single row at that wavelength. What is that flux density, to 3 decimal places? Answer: 10.790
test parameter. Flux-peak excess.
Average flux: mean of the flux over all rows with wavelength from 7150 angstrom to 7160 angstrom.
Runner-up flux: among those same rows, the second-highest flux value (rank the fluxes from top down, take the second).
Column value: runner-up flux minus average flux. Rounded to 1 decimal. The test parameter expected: 0.9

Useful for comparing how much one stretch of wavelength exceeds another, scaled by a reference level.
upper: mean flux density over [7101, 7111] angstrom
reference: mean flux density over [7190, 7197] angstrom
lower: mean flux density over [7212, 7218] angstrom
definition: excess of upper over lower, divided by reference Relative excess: 0.155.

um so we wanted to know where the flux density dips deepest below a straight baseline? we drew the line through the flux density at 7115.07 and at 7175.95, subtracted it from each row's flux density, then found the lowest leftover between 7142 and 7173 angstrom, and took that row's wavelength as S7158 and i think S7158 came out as 7157.80 angstrom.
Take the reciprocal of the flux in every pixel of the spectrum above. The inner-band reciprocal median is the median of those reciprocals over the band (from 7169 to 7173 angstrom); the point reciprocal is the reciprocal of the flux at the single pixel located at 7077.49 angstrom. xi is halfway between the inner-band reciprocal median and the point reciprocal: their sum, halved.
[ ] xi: 0.105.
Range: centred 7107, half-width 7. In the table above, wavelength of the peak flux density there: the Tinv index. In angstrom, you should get 7103.61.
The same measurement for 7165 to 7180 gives 7169.34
